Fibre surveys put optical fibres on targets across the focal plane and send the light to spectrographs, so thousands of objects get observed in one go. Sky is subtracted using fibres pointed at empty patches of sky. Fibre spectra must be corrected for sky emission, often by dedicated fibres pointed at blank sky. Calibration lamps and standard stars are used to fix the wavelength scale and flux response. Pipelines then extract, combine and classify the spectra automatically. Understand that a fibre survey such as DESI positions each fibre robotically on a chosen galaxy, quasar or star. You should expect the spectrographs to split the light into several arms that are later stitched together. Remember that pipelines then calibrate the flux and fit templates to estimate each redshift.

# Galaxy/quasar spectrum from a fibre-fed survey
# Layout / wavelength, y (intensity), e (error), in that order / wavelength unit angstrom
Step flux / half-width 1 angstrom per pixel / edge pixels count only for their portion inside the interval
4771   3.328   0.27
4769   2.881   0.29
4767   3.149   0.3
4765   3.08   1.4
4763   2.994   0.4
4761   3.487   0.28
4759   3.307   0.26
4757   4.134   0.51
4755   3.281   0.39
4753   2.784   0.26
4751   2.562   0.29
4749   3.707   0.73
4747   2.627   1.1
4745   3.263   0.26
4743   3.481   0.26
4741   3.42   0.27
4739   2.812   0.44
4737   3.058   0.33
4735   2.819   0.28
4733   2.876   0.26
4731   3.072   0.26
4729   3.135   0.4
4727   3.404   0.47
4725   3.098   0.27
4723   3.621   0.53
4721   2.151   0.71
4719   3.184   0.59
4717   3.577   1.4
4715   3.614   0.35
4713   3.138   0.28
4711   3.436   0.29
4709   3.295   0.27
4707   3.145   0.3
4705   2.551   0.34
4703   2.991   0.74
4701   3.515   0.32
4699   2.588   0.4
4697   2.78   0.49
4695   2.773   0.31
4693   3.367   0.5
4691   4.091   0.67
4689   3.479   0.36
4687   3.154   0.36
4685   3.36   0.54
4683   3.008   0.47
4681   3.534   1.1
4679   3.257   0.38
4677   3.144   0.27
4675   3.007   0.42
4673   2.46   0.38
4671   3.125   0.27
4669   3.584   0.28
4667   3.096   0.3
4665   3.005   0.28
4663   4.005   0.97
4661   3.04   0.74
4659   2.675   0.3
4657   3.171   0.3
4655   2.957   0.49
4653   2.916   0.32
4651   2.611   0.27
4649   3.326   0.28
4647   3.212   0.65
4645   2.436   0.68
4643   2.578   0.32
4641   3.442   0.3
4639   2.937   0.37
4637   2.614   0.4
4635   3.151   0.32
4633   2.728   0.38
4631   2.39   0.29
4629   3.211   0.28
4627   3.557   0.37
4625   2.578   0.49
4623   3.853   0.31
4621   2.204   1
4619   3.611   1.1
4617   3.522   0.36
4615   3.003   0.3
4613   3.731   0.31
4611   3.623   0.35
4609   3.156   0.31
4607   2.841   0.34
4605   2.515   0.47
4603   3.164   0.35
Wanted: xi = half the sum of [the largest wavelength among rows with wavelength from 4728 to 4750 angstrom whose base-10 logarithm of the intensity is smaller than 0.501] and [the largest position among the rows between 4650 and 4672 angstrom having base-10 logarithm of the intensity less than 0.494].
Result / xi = 4707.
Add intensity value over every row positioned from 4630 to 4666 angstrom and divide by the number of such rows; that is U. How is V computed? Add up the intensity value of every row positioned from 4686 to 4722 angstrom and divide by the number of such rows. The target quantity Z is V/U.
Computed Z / 1.068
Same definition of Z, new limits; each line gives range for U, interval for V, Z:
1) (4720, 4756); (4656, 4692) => 1.055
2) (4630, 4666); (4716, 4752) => 1.050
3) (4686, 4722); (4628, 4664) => 0.940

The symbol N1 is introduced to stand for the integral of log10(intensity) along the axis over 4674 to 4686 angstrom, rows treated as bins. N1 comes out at 6.08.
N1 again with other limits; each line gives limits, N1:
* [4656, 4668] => 5.97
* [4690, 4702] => 5.97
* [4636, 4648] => 5.45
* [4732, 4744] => 5.84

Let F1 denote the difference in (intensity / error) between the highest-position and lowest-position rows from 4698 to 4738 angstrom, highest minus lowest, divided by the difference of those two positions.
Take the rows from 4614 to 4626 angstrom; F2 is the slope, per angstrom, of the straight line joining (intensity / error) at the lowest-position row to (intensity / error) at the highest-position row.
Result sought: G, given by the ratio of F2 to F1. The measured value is -6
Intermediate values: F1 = 0.07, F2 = -0.5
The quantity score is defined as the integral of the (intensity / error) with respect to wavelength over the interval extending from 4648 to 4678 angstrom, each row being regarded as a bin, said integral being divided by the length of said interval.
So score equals 9.0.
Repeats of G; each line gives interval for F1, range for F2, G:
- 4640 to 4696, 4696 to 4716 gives -6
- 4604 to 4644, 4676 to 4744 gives 0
